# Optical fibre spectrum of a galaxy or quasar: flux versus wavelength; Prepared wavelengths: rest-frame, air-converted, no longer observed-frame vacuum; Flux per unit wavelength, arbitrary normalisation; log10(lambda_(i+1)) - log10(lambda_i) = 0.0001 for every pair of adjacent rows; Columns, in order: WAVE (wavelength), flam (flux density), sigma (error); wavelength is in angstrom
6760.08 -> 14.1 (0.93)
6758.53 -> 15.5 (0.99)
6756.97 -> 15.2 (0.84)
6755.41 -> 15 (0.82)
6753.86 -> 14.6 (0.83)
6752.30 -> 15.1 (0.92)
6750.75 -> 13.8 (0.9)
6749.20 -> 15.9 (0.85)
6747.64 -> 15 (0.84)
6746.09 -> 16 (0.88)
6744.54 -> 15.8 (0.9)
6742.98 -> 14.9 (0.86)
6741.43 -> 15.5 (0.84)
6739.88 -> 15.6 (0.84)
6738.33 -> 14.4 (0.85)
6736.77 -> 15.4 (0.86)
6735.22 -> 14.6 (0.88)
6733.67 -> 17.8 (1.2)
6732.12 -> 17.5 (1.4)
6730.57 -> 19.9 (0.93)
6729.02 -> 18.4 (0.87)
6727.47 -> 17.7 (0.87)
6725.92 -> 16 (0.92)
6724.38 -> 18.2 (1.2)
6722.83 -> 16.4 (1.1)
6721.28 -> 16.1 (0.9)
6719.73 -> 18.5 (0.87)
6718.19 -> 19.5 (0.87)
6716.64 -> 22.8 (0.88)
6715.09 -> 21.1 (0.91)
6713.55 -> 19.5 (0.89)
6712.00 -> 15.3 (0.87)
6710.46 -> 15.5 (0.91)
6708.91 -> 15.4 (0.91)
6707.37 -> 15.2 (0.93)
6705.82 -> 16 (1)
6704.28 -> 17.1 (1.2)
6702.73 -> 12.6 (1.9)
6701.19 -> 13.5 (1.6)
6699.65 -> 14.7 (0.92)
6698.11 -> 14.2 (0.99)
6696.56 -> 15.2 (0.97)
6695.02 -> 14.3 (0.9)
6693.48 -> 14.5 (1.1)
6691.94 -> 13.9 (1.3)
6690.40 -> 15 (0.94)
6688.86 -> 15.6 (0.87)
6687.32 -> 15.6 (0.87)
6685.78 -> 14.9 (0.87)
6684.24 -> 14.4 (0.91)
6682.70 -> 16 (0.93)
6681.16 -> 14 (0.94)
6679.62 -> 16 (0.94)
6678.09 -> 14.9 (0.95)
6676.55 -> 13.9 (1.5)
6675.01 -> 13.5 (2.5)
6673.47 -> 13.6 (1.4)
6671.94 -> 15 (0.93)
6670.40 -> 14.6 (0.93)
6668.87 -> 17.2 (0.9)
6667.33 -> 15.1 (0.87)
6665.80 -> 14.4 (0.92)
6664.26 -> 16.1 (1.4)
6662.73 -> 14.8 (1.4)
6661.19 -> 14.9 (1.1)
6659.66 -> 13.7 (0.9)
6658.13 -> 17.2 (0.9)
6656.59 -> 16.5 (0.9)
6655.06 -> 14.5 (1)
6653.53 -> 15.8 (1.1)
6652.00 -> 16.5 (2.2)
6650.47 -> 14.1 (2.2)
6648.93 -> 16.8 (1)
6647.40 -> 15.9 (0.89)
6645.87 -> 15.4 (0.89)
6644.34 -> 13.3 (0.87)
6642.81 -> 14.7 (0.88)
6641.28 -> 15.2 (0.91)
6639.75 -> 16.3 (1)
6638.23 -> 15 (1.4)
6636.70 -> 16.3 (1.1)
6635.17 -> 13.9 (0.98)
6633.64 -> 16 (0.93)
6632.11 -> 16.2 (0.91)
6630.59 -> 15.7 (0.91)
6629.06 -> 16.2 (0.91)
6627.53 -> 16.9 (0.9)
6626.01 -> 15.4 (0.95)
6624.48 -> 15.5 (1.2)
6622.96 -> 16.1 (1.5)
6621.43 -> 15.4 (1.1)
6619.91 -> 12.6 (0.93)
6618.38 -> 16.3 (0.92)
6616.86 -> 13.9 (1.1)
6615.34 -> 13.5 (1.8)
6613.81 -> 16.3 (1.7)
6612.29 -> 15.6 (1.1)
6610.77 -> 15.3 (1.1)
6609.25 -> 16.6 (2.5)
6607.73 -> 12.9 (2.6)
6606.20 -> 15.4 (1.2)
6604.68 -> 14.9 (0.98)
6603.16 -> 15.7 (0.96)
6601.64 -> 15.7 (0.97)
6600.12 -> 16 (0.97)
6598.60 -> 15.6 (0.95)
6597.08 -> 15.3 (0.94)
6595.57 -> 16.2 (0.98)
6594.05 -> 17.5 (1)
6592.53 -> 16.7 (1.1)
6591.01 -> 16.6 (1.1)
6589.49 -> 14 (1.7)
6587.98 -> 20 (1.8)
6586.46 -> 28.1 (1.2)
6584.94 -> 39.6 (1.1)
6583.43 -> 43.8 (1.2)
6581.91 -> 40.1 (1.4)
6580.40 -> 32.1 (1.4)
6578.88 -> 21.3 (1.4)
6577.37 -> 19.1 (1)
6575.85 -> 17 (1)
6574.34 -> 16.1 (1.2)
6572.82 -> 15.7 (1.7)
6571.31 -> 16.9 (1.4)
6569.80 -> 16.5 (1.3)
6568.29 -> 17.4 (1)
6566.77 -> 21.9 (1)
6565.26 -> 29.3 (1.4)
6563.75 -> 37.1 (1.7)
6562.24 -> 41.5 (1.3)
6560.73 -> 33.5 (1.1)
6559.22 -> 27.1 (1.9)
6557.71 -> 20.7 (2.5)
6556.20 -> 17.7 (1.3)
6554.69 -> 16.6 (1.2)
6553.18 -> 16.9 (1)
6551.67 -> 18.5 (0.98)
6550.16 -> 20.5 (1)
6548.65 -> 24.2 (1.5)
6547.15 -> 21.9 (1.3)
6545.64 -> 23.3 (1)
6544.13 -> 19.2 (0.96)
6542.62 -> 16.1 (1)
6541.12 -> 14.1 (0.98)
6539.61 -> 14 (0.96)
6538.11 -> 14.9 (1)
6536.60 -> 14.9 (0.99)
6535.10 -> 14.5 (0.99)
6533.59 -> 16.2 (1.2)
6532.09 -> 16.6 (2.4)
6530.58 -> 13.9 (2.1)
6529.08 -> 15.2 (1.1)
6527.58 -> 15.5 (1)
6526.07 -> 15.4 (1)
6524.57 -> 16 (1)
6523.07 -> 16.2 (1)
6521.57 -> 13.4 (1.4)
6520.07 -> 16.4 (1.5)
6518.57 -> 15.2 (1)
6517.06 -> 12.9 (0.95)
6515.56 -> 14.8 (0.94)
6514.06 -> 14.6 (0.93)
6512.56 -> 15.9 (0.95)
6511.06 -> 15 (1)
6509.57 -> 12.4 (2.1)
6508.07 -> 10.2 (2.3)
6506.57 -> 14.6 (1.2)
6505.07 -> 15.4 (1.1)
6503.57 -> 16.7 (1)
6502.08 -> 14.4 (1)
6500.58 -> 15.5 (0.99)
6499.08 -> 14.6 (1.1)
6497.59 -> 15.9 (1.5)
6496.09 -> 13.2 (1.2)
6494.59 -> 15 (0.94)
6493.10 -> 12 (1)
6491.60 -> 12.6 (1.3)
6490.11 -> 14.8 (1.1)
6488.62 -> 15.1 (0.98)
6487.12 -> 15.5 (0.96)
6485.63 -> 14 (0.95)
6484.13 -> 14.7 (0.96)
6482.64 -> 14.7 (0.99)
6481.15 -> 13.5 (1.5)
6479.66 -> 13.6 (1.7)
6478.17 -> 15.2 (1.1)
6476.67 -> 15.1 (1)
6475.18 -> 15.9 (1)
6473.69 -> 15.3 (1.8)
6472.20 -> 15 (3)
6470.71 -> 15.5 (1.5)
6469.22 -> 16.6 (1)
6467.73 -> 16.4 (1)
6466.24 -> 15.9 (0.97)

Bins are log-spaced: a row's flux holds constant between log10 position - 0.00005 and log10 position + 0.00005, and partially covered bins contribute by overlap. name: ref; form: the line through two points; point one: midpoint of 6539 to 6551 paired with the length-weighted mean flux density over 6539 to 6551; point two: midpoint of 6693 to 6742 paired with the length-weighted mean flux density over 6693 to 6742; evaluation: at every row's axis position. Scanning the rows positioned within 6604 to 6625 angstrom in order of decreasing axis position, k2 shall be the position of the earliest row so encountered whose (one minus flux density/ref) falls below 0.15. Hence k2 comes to 6624.48 angstrom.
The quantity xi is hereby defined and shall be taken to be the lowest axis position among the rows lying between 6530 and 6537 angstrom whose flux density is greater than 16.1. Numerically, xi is 6532.09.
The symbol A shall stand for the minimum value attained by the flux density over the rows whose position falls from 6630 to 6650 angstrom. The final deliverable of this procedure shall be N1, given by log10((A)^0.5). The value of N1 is 0.562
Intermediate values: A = 13.3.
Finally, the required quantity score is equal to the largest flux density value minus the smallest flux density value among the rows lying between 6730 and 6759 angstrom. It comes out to 6.1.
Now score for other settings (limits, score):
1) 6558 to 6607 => 29.8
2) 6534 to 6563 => 27.5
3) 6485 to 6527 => 6.5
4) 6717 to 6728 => 3.5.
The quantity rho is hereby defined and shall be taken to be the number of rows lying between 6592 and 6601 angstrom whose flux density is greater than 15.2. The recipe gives 6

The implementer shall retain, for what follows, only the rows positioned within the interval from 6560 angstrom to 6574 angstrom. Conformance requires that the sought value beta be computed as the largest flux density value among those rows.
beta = 41.5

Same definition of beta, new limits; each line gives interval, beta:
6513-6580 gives 41.5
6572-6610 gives 43.8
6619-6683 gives 17.2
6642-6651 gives 16.8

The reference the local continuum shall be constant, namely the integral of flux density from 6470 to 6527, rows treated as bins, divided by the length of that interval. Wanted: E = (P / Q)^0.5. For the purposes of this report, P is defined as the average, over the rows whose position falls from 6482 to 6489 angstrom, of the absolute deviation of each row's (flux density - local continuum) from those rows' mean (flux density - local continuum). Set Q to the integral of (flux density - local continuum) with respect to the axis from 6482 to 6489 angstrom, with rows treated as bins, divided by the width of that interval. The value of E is 1.6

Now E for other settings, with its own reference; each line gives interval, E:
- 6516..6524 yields 2.5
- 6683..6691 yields 0.9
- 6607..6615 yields 1.3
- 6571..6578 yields 0.6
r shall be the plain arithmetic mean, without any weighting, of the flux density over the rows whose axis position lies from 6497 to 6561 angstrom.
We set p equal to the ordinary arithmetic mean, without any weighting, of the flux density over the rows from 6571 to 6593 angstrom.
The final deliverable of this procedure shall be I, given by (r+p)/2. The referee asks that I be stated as 20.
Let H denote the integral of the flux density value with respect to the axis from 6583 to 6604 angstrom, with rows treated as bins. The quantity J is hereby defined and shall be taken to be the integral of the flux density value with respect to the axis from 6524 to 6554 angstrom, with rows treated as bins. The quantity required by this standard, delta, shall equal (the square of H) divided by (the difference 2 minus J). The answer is -359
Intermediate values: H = 428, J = 513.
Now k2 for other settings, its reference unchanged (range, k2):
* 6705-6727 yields 6725.92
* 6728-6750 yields 6749.20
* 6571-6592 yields 6591.01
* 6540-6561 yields 6560.73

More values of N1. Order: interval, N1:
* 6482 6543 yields 0.504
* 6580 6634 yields 0.550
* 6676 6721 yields 0.550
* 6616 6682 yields 0.550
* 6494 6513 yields 0.504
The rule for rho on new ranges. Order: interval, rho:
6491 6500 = 1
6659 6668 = 1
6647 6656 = 4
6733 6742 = 4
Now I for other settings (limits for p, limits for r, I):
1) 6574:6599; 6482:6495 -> 19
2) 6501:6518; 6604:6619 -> 15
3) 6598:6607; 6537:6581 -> 18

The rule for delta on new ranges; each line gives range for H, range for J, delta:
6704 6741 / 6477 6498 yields -1367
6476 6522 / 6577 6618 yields -541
